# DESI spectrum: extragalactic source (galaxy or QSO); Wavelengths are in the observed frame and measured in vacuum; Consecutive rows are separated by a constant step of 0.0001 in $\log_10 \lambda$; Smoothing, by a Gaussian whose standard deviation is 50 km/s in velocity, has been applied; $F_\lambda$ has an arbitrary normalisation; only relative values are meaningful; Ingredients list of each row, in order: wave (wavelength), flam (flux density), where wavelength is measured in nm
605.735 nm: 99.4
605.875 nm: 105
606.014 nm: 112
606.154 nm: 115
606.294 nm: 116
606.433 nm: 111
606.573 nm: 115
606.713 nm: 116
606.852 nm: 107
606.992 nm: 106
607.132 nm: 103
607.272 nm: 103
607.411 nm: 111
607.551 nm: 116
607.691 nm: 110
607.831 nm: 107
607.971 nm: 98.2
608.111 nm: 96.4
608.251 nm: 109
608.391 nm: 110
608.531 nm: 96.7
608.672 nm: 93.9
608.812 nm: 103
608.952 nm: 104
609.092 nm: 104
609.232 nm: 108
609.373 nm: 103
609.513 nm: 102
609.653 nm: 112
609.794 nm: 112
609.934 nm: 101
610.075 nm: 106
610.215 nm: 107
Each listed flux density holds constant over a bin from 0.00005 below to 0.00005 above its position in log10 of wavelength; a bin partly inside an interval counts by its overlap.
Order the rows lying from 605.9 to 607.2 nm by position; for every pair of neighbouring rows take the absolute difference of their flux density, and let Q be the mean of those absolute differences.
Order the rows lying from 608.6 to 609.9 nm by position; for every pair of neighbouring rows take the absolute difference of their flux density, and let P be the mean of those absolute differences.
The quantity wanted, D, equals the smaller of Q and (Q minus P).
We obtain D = -0.4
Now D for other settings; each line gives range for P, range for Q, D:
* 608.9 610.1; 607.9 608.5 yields 0.6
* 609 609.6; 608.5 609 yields 1.0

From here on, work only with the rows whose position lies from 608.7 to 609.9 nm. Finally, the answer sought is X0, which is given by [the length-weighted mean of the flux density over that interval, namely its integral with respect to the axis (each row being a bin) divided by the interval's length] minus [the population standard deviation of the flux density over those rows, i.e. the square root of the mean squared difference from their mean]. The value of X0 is 102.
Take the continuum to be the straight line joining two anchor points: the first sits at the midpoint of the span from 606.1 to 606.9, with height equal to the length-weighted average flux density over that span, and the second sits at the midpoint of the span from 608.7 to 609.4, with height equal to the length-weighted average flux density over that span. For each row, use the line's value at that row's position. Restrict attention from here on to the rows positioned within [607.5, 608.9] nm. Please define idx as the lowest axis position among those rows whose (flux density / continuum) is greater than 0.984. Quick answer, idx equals 607.551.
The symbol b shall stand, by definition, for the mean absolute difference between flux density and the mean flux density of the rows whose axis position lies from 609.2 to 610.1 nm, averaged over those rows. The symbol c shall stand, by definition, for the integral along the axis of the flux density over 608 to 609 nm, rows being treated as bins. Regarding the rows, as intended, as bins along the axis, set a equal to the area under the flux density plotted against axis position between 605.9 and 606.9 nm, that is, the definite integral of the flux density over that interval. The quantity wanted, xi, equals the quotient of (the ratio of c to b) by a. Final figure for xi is 0.24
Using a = 113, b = 3.8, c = 102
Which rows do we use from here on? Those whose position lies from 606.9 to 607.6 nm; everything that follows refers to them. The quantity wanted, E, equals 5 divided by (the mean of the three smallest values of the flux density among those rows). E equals 0.0481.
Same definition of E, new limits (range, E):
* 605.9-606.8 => 0.0444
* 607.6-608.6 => 0.0515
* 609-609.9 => 0.0485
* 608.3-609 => 0.0511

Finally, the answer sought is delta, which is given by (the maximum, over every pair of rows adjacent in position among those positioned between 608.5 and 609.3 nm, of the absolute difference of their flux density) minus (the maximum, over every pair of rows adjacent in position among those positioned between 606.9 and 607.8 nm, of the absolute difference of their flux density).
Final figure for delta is 1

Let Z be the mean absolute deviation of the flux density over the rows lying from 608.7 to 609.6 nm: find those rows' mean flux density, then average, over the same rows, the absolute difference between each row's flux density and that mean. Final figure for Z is 1.3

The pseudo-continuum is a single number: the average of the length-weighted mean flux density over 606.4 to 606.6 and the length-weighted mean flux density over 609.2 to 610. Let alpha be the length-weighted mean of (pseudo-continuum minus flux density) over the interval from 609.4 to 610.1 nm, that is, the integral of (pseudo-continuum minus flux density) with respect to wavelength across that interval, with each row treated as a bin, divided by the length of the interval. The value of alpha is 3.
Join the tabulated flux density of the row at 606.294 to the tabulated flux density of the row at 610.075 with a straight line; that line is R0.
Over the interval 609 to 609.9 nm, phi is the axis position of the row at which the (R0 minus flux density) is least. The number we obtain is 609.794 nm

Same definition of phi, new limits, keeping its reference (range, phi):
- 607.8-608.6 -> 608.391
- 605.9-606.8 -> 606.713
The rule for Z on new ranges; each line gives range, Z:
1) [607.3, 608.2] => 6.1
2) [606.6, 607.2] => 4.0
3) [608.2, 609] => 5.0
